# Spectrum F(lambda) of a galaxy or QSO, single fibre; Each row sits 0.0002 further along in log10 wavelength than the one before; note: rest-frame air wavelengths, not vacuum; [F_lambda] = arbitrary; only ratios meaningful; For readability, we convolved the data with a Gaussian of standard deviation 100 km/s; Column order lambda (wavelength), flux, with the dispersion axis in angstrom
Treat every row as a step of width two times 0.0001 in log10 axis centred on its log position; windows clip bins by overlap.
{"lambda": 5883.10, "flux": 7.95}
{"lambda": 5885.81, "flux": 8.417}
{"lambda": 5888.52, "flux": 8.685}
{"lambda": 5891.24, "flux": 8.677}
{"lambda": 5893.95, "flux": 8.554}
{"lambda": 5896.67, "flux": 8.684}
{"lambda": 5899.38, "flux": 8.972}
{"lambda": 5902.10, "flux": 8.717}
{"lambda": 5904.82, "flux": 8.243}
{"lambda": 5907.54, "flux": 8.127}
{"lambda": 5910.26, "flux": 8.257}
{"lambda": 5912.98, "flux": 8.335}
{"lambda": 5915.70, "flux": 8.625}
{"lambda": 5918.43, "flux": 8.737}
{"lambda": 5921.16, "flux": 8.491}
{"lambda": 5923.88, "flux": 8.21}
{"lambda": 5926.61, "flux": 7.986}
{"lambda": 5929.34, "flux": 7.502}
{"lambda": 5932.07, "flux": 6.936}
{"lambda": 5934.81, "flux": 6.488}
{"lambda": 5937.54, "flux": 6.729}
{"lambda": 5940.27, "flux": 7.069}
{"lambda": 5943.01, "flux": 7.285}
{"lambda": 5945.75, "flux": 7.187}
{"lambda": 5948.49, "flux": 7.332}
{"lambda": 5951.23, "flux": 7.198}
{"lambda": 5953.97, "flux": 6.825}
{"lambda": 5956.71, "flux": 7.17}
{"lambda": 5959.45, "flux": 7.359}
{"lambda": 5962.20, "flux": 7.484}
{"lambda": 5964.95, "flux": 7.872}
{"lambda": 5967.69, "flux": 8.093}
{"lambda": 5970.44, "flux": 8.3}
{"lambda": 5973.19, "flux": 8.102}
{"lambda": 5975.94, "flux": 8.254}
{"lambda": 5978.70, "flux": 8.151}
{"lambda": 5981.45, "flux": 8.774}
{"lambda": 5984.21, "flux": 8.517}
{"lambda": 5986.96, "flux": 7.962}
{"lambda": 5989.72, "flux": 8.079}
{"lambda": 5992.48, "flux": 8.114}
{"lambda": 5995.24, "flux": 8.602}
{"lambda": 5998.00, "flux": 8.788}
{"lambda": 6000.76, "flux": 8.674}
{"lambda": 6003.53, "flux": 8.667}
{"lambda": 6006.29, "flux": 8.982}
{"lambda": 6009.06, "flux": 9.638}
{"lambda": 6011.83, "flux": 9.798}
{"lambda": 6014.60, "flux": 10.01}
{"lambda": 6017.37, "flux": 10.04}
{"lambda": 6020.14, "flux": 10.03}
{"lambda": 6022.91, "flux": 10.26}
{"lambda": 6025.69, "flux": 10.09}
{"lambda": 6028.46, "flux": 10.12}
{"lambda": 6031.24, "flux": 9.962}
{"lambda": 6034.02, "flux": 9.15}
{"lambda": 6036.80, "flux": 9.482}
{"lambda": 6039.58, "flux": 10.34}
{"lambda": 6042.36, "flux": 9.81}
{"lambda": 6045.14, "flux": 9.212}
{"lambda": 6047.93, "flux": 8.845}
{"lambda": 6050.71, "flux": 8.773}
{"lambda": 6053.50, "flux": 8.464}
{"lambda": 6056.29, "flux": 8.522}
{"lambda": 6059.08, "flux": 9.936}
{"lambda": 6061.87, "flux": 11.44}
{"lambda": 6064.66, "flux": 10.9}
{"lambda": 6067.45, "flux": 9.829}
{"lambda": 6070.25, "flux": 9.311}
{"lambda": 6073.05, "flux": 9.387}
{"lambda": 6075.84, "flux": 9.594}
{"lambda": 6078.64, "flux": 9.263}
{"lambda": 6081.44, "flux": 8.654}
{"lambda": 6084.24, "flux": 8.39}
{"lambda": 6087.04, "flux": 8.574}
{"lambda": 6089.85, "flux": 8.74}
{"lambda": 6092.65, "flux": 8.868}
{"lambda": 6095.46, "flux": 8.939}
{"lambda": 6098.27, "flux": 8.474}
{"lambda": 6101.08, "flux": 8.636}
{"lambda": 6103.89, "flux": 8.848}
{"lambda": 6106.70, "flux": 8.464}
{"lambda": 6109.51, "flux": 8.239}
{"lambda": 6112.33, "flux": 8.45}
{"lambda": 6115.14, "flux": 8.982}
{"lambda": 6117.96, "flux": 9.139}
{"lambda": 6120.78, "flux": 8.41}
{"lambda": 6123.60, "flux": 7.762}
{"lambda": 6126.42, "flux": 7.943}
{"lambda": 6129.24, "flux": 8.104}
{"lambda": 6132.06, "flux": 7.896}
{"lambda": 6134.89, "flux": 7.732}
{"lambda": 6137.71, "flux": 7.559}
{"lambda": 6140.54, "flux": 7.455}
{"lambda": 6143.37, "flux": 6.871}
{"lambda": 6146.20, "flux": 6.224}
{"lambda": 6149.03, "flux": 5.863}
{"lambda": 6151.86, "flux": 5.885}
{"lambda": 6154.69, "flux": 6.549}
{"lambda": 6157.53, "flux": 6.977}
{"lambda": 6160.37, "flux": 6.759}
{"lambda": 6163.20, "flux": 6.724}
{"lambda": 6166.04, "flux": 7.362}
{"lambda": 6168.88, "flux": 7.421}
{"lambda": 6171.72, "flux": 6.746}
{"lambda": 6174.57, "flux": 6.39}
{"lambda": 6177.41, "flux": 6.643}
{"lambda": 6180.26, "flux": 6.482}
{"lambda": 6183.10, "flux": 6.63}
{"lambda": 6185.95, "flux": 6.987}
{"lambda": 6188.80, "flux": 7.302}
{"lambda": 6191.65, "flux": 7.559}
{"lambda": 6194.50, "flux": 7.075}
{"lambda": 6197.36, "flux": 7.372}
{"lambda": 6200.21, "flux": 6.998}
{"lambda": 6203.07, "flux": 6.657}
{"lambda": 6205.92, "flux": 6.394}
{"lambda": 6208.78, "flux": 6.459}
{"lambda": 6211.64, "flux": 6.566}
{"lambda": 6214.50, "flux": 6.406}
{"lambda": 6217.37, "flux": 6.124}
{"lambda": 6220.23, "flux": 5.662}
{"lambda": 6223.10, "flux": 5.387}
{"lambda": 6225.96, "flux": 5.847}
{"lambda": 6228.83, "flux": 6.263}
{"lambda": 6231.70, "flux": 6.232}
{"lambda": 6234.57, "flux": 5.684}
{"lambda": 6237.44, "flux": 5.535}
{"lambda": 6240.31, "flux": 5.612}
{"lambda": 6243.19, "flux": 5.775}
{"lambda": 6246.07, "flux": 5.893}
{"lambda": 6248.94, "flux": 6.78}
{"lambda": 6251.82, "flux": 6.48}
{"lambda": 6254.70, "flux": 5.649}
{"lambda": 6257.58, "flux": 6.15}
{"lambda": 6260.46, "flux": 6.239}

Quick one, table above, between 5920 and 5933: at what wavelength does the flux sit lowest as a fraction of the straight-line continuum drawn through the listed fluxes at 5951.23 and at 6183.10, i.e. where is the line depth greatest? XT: 5932.07 angstrom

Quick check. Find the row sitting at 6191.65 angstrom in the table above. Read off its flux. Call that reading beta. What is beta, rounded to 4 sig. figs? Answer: 7.559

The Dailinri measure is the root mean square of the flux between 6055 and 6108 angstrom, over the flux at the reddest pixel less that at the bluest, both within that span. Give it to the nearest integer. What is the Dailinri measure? -159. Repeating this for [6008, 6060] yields 32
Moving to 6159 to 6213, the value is -36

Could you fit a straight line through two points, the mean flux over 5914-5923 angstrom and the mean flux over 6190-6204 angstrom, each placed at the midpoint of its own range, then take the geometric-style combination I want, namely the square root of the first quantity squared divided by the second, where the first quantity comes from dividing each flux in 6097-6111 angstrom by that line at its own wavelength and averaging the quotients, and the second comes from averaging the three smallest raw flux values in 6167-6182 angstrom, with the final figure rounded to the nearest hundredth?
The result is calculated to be 0.44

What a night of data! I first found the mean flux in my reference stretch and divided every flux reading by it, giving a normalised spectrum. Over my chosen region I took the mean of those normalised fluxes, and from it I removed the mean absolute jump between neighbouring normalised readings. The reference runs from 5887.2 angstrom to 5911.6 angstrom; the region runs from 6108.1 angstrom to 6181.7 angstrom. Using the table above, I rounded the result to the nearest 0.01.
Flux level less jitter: 0.82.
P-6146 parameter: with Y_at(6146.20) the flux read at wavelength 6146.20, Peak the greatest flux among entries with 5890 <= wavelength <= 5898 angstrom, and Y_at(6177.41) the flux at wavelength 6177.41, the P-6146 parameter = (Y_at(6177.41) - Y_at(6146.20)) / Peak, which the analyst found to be 0.05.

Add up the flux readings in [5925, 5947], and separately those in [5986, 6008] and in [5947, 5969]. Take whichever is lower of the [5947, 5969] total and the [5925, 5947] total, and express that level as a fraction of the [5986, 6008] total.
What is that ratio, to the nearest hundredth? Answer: 0.84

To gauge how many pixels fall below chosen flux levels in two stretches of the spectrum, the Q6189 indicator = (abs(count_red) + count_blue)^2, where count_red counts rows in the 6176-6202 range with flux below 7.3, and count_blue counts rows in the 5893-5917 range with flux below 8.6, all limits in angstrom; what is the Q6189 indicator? 121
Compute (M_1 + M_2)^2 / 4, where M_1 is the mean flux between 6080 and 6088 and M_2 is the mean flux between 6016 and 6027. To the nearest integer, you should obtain 87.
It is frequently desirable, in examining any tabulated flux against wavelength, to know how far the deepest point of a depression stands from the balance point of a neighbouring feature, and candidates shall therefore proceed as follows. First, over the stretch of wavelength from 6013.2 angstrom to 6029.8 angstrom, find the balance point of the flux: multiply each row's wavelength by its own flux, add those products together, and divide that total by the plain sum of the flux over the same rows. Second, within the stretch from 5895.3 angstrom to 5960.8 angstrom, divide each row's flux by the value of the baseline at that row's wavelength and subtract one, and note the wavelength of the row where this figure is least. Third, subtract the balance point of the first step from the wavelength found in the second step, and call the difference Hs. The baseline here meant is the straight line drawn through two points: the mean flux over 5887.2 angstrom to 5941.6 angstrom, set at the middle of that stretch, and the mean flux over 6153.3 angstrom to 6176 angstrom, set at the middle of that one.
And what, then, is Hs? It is -86.7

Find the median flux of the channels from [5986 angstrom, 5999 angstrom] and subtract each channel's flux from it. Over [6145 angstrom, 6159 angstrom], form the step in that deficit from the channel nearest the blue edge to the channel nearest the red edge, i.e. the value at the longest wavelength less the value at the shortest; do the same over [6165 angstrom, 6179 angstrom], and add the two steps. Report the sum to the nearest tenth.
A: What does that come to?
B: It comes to 0.0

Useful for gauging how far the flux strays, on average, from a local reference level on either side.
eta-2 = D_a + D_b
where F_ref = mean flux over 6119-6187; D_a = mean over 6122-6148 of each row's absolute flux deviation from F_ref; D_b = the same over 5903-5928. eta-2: 1.95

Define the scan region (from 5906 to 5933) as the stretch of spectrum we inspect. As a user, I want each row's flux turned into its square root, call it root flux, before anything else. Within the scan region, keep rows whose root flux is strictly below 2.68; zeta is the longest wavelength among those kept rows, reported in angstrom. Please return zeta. 5932.07 angstrom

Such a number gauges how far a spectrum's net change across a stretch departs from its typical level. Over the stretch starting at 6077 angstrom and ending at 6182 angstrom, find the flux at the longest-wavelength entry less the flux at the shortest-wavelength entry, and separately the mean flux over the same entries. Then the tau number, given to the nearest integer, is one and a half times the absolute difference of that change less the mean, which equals 16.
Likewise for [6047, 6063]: 10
